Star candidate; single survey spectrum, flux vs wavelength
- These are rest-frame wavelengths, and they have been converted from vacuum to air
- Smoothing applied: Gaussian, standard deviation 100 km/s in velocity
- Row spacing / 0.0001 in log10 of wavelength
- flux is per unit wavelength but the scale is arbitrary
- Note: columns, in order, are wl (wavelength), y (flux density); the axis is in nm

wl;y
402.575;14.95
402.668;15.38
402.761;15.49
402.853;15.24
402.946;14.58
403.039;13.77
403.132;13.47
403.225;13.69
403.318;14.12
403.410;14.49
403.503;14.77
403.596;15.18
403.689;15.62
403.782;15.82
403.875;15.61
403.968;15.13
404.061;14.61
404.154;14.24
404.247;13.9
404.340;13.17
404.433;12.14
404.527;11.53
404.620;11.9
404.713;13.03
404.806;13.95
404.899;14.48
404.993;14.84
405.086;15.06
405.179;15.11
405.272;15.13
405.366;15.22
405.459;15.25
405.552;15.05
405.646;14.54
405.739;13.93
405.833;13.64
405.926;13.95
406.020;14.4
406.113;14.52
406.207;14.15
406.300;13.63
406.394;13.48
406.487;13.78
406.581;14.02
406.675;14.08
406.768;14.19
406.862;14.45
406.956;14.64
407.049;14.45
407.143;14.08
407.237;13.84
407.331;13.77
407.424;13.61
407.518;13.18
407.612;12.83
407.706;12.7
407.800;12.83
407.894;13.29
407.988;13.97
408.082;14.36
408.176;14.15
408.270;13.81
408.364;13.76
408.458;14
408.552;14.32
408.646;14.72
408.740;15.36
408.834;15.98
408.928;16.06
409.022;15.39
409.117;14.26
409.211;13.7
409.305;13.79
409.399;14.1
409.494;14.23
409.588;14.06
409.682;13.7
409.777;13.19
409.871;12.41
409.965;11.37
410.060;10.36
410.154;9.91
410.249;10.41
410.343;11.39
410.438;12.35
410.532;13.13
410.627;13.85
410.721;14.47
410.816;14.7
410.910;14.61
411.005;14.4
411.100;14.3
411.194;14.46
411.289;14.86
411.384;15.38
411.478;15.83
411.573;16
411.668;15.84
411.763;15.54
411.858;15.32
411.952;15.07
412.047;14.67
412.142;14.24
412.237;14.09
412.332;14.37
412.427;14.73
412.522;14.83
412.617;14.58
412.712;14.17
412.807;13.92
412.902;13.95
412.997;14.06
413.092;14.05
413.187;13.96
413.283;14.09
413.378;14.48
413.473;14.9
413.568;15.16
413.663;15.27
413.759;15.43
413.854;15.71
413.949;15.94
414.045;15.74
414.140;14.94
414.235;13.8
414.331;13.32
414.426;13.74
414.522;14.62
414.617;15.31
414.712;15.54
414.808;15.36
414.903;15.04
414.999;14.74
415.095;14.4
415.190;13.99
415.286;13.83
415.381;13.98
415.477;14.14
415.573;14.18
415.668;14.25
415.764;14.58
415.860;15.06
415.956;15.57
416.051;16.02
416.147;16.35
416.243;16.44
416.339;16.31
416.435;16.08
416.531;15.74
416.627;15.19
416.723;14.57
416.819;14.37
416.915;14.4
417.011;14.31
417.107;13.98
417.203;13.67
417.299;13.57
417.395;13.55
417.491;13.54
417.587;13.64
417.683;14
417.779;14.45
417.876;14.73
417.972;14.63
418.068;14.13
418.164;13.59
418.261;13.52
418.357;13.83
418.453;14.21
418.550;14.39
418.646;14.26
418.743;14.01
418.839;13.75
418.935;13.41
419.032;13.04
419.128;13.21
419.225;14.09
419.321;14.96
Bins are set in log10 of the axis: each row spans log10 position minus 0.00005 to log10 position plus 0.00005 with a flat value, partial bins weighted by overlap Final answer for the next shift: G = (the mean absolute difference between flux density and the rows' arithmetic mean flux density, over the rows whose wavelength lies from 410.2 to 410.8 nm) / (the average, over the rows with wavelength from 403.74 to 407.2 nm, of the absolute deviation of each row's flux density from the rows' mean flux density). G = 1.7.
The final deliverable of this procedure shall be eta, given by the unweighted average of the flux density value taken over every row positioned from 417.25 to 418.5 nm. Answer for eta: 14.0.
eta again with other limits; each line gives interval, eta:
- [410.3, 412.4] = 14.5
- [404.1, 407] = 14.0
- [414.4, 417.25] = 14.9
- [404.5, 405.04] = 13.3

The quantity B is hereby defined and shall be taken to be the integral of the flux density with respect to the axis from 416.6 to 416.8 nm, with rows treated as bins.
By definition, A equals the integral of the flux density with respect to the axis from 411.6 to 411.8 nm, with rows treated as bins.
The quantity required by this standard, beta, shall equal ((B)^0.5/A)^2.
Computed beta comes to 0.300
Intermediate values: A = 3.14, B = 2.95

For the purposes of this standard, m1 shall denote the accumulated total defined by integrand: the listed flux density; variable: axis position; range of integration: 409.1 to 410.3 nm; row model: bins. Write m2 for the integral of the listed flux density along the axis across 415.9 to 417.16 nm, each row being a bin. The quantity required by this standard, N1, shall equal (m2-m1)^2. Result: 16.6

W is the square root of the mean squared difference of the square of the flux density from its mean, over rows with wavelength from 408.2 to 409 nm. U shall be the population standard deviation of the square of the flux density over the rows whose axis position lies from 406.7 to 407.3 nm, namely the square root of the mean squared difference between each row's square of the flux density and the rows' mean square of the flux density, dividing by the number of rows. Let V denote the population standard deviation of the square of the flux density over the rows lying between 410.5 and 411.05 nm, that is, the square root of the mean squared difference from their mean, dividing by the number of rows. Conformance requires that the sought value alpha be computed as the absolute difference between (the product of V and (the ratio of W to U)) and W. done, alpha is 26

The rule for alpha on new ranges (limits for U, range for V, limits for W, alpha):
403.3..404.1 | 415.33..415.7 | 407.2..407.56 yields 6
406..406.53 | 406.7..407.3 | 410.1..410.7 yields 10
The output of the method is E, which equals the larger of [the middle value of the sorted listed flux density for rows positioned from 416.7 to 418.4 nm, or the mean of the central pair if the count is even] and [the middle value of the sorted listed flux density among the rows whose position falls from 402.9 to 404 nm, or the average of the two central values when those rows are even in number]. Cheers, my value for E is 14.7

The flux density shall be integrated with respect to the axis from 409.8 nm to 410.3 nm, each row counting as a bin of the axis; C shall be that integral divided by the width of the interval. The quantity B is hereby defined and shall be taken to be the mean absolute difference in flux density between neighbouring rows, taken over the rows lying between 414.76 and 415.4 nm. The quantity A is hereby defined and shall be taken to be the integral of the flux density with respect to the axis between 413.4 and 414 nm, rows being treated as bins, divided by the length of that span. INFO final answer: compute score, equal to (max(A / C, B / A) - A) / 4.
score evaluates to -3.49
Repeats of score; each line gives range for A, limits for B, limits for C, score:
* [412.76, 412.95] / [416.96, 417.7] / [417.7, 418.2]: -3.24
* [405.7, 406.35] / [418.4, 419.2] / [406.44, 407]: -3.26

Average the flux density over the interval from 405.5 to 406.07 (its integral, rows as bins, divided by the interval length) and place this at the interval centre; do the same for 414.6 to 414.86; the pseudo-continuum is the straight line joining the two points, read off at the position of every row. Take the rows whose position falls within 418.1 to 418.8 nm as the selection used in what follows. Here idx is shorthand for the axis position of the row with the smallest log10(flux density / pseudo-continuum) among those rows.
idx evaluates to 418.261 nm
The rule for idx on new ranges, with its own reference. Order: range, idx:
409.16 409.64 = 409.211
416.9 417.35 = 417.299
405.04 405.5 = 405.086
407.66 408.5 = 407.706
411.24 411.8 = 411.289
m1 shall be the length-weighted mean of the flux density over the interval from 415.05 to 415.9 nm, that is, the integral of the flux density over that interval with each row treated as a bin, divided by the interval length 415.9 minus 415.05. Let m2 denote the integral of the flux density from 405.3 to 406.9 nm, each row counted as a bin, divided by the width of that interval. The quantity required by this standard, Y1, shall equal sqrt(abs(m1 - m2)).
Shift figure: 0.10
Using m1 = 14.3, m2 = 14.3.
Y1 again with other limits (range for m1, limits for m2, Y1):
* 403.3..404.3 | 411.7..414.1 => 0.38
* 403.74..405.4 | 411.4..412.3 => 1.02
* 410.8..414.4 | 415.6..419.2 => 0.56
